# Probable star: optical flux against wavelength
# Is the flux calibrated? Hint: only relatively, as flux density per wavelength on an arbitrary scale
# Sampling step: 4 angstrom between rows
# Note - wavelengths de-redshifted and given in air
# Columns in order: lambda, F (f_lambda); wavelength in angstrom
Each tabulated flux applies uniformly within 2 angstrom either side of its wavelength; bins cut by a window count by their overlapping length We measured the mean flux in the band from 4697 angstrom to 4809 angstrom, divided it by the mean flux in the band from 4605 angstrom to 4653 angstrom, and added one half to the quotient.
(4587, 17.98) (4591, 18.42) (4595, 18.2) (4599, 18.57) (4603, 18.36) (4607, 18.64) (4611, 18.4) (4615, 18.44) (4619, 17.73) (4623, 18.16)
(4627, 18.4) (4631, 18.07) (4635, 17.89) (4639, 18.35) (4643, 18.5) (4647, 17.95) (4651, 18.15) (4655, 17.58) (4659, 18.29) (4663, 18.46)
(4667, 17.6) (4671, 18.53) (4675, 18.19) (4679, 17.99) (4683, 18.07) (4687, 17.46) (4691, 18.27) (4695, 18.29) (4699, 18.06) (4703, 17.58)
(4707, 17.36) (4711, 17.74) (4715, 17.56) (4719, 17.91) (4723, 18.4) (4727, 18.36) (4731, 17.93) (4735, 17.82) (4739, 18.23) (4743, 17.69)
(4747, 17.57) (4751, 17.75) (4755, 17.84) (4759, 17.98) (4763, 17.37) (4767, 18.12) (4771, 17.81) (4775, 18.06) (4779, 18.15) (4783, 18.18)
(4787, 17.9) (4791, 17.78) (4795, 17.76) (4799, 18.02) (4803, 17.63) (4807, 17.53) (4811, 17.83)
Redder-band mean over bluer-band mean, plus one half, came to 1.48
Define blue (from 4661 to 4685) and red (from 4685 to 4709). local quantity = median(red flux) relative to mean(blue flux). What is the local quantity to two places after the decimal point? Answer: 0.98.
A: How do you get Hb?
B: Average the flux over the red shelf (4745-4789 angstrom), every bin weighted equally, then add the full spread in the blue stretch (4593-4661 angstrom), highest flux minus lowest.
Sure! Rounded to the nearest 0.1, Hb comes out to 18.9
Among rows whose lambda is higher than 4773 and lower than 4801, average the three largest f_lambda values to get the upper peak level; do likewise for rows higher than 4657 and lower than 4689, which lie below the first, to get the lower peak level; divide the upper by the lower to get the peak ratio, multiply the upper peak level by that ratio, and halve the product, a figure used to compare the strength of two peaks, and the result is 8.92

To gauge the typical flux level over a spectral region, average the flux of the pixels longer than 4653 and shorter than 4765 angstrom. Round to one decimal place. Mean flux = 17.9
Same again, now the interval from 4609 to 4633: 18.2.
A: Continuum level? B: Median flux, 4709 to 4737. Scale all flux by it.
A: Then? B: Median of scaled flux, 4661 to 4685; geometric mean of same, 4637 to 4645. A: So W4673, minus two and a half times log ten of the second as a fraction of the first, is -0.018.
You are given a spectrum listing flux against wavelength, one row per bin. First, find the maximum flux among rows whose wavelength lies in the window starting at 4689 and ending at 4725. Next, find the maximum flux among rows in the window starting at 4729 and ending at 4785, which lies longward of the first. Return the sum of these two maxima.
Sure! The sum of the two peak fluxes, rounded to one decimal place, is 36.6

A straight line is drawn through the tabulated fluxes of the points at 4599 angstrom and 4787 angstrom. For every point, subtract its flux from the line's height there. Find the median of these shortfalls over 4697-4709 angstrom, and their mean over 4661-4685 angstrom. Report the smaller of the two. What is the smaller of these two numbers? 0.17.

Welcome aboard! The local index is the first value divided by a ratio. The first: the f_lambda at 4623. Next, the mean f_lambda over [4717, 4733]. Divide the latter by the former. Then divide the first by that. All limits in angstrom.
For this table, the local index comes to 18.2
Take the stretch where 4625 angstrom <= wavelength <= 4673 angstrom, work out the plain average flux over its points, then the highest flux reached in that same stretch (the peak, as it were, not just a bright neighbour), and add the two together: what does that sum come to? 36.7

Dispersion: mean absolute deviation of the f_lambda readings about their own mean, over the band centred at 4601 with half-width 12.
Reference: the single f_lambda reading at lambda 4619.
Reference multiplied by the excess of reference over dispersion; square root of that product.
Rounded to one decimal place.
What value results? 17.7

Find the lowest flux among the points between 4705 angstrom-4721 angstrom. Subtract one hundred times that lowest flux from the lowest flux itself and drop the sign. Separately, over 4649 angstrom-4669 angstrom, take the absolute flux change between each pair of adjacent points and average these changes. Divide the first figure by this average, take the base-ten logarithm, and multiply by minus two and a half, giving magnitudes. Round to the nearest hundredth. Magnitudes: -8.68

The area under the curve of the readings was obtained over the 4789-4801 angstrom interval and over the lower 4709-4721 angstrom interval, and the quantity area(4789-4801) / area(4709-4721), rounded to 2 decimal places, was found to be 1.01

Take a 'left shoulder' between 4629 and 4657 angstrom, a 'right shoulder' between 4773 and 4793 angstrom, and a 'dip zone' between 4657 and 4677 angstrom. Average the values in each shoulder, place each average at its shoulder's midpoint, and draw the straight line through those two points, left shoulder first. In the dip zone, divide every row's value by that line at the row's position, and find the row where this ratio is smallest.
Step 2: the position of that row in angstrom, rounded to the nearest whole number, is 4667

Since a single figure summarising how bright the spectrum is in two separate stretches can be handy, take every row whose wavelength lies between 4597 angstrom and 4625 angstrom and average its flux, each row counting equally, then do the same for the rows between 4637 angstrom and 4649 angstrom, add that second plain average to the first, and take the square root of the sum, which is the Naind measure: 6.049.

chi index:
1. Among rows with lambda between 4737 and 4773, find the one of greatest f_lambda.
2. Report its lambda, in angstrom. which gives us 4739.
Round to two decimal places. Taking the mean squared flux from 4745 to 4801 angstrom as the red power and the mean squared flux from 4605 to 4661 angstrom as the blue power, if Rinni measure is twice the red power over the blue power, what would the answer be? 1.93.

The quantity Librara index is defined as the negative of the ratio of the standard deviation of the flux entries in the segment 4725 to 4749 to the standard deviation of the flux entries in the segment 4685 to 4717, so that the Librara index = -0.8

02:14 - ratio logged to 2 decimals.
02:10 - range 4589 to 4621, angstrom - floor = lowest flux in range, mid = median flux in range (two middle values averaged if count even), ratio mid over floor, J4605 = 1.04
